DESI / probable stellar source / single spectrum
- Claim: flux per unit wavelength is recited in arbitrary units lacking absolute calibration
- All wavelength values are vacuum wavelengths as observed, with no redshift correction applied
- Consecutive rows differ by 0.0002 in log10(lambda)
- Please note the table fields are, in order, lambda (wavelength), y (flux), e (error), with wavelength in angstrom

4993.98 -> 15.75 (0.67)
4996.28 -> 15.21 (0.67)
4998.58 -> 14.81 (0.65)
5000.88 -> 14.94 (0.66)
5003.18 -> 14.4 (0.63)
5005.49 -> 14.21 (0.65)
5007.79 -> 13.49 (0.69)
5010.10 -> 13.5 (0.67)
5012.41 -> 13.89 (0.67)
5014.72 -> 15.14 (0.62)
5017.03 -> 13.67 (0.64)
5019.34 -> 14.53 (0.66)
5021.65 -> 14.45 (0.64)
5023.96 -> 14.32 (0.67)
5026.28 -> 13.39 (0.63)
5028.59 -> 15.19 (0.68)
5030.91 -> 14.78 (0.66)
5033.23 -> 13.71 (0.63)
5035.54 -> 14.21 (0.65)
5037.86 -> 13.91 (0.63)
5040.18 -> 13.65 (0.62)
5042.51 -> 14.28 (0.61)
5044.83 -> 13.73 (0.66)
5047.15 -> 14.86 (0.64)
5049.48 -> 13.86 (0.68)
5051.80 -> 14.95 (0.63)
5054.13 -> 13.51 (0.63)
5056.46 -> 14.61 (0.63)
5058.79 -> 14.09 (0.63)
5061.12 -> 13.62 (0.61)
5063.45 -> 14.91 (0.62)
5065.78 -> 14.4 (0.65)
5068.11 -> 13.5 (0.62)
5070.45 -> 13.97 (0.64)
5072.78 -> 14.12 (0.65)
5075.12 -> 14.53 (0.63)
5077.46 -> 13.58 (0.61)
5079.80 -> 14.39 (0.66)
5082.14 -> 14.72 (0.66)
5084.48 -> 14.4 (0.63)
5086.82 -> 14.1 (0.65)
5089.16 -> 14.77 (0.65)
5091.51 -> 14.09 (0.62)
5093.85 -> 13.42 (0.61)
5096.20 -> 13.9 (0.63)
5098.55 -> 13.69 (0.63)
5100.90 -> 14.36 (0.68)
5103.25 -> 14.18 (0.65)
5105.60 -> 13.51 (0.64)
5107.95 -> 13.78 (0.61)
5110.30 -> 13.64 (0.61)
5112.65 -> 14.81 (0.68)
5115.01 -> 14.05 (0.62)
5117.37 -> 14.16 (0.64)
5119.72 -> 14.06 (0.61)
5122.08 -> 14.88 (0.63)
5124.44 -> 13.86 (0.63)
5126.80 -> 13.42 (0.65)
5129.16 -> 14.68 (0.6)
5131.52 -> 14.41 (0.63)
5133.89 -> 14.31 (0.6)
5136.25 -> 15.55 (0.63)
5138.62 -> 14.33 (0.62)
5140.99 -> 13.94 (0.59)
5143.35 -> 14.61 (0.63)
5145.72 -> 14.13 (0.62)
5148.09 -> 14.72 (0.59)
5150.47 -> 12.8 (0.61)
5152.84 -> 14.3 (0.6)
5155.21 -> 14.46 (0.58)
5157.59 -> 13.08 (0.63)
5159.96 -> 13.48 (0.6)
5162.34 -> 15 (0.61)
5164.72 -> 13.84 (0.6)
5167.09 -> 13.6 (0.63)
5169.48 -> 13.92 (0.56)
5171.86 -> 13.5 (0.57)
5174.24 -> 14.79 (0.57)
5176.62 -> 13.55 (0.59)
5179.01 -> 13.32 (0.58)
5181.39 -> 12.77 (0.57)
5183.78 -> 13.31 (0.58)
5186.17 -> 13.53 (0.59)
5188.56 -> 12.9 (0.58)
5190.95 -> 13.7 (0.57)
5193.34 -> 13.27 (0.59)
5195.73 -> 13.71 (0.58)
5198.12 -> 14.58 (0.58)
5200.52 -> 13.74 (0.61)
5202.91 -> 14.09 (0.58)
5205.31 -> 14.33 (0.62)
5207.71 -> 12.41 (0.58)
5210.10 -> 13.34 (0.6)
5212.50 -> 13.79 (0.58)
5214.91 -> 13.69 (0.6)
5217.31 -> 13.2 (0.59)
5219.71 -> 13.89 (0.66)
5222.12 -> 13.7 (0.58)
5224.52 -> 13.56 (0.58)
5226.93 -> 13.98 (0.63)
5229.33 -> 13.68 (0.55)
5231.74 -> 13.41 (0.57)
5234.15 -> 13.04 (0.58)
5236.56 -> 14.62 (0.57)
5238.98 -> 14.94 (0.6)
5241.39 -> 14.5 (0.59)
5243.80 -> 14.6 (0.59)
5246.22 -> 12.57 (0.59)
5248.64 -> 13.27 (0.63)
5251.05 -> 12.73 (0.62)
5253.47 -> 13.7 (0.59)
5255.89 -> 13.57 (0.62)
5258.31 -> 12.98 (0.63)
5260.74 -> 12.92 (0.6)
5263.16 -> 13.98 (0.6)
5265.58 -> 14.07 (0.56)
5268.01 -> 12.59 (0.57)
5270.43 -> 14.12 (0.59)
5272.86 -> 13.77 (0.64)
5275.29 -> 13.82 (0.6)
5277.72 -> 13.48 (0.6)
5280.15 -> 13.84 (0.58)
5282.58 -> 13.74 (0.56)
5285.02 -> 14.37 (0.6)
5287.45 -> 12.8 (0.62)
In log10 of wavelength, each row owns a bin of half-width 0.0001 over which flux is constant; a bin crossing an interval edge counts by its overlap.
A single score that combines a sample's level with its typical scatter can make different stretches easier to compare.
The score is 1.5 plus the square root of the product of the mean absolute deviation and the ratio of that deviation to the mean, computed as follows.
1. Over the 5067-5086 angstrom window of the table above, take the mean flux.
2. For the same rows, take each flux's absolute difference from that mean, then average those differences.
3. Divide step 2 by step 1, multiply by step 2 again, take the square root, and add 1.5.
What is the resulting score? 1.60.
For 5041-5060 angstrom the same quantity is 1.62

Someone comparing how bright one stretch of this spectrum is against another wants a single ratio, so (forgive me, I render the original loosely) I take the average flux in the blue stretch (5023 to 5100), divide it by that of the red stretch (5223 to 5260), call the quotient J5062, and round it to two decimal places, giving 1.04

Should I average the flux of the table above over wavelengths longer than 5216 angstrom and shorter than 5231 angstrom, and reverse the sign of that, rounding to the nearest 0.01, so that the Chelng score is -13.67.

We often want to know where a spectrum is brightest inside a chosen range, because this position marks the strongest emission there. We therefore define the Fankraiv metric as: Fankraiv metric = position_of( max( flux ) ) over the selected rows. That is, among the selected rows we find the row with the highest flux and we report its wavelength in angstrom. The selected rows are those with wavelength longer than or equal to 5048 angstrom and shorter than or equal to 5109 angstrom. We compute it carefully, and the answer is 5051.80 angstrom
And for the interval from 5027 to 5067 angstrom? 5028.59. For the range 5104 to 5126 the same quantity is 5122.08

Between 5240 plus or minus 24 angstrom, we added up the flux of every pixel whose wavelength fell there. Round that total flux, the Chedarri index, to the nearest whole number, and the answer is 273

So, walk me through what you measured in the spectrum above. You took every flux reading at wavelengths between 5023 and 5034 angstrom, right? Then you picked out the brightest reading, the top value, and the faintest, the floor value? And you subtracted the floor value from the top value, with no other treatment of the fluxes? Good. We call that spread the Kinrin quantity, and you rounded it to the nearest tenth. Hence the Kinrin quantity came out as 1.8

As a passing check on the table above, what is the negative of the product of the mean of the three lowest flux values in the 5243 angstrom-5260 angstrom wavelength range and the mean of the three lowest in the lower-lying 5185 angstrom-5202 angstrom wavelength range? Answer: -169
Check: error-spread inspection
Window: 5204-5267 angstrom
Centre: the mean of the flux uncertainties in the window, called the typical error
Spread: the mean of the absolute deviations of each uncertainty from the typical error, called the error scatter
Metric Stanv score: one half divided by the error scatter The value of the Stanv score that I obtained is 26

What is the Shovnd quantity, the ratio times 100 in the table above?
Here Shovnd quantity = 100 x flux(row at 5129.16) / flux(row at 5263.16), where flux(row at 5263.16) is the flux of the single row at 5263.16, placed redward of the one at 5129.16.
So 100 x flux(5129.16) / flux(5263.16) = 105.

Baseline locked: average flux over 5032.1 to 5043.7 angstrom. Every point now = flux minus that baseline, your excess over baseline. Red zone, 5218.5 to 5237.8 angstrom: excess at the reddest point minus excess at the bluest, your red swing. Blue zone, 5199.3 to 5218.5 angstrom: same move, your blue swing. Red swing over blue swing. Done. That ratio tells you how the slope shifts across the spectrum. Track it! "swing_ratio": -1.4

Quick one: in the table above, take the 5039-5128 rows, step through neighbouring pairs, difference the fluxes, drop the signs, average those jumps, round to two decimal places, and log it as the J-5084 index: 0.63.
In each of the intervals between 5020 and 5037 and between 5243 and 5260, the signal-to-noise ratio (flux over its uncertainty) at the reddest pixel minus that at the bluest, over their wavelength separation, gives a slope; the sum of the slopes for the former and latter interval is -0.34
